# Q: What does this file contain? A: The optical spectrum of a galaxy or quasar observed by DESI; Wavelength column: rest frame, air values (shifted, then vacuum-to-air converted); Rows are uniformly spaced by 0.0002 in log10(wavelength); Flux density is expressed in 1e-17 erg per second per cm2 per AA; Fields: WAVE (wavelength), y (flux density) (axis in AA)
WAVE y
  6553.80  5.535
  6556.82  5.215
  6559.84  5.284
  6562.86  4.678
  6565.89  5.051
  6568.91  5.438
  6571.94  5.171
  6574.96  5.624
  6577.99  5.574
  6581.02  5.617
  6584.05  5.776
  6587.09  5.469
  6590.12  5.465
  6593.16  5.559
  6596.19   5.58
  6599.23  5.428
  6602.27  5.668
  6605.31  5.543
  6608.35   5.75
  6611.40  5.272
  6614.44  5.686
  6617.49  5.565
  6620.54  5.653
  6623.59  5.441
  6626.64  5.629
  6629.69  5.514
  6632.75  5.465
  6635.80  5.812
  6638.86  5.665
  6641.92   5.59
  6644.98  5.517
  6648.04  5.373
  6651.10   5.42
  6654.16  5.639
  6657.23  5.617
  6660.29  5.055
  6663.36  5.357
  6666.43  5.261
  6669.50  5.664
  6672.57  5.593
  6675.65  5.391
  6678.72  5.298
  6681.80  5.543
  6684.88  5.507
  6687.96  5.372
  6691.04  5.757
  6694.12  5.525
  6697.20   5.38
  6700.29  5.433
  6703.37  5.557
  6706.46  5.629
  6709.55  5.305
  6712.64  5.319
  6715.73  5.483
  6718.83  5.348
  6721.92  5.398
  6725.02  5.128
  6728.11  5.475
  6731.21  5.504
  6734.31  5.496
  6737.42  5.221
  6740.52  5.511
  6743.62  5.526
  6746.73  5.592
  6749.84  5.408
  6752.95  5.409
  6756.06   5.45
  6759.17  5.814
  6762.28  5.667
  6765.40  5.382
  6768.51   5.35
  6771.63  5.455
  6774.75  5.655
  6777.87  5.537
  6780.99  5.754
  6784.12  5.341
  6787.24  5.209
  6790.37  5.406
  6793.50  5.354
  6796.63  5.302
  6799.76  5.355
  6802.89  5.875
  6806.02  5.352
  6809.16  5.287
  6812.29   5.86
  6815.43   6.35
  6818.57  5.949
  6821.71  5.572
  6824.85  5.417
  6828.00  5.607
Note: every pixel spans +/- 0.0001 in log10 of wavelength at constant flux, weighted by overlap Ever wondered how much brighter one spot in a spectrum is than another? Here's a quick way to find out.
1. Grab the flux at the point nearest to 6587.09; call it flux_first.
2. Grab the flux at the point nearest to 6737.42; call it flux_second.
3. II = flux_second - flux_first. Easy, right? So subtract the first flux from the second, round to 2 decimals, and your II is -0.25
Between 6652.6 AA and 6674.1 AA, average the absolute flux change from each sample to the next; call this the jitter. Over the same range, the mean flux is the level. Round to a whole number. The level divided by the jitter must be 22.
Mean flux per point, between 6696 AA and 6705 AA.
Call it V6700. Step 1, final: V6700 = 5.46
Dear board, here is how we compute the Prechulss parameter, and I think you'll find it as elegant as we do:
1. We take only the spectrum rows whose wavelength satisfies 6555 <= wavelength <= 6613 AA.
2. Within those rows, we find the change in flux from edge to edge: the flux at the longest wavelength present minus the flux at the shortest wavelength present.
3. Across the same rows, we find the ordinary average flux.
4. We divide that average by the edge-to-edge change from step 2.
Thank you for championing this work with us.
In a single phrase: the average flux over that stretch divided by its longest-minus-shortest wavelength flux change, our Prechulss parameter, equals 95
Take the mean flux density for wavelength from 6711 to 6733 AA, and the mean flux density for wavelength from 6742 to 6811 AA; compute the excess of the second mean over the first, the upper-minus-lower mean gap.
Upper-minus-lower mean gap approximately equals 0.10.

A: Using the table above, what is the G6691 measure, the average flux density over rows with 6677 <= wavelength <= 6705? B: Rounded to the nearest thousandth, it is 5.486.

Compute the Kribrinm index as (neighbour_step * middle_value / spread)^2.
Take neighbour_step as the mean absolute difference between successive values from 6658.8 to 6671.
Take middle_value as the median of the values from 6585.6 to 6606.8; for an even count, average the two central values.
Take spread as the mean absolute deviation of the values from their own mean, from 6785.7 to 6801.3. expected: 704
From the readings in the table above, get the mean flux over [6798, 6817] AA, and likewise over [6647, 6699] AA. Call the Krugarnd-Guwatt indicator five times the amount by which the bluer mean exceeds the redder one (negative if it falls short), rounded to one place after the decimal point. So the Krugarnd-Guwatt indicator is -1.1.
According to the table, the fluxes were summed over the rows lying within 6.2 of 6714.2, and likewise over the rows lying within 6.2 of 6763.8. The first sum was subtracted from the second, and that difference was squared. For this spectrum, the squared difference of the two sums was 0.57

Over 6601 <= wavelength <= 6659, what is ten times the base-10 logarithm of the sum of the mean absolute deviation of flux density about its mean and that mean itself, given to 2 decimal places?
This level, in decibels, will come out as 7.54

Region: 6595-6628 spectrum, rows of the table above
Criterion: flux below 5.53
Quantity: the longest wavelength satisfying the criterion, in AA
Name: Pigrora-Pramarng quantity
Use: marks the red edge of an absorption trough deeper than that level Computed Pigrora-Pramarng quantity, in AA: 6623.59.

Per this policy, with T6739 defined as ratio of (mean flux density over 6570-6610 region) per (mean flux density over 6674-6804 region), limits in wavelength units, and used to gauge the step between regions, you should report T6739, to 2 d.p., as 1.02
